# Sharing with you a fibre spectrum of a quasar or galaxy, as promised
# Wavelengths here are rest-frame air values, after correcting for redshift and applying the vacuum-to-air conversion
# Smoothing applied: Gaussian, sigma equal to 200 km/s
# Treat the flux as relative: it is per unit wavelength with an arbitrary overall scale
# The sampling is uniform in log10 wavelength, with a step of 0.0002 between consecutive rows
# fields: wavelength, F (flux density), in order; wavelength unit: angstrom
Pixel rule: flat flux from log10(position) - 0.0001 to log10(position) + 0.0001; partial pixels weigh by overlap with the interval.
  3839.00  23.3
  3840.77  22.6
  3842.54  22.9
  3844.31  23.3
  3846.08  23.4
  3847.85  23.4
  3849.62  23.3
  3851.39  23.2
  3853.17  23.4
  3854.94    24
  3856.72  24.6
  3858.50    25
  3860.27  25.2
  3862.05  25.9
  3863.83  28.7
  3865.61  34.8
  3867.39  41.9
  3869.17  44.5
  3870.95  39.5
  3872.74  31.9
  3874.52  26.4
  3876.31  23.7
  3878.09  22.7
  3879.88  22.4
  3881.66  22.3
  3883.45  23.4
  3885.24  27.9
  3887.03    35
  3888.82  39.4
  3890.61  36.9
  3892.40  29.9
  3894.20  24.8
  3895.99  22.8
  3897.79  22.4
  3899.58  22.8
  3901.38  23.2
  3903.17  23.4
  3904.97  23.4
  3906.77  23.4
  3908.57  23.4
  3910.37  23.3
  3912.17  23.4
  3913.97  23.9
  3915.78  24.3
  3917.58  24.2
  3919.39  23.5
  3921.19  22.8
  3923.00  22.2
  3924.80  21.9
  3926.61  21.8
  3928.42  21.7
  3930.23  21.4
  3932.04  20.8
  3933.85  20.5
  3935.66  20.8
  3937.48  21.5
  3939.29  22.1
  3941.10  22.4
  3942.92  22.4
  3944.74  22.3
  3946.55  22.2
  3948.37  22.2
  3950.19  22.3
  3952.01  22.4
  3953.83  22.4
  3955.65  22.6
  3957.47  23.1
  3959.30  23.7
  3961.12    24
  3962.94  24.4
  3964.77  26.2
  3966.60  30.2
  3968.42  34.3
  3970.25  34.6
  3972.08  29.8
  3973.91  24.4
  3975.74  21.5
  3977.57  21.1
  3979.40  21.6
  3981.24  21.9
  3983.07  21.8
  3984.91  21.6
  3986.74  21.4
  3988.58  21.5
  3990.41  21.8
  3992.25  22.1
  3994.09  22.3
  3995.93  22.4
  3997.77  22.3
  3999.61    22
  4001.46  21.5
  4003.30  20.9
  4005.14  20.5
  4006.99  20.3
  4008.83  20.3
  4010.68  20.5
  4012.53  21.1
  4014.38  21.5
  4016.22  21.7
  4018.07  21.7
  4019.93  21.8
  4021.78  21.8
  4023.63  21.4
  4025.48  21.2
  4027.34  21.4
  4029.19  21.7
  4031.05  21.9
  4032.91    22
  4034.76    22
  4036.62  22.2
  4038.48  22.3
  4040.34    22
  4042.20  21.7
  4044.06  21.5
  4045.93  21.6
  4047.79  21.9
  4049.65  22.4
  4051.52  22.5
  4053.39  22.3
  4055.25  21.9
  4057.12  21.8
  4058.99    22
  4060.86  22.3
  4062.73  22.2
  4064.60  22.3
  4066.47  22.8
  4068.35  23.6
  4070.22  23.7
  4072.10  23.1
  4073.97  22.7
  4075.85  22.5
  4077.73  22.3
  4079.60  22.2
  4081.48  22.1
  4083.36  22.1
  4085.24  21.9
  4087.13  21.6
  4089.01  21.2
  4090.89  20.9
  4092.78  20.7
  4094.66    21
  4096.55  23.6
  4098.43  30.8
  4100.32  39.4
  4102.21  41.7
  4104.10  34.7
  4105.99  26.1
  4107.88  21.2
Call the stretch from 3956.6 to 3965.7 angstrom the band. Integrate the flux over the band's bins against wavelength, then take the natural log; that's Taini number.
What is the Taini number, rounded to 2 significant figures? 5.4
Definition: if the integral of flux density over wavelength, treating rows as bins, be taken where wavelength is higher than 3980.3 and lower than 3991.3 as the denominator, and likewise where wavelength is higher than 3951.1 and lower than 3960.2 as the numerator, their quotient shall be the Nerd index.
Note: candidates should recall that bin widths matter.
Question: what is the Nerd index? 0.87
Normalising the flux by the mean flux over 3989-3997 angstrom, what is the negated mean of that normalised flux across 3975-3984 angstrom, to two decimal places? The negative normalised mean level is -0.97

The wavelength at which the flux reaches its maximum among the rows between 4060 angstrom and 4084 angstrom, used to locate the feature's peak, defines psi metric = 4070.22 angstrom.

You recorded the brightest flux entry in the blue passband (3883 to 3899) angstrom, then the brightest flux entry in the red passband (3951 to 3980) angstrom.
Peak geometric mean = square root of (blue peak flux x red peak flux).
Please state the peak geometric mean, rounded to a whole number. 37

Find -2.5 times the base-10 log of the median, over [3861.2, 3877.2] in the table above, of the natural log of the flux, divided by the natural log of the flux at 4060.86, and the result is -0.118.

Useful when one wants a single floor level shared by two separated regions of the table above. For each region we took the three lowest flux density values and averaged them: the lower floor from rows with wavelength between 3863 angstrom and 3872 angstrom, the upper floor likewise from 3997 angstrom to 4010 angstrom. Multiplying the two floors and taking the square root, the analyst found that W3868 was 26.4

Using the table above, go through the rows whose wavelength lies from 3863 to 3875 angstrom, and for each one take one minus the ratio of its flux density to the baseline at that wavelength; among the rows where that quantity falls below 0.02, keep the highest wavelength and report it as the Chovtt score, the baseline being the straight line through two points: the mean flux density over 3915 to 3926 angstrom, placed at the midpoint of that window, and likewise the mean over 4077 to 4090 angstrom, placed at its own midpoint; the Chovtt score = 3874.52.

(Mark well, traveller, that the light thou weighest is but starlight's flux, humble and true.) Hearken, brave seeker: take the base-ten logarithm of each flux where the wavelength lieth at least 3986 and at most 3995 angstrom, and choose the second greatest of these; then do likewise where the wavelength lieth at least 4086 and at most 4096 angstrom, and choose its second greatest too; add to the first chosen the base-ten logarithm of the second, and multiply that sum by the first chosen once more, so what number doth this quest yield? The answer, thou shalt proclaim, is 1.97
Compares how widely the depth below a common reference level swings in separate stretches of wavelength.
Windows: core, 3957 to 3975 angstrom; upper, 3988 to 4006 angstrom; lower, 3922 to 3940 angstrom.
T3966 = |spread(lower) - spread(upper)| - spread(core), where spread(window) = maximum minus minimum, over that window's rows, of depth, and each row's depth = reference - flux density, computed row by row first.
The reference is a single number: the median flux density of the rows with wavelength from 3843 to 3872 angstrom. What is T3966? -11.3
